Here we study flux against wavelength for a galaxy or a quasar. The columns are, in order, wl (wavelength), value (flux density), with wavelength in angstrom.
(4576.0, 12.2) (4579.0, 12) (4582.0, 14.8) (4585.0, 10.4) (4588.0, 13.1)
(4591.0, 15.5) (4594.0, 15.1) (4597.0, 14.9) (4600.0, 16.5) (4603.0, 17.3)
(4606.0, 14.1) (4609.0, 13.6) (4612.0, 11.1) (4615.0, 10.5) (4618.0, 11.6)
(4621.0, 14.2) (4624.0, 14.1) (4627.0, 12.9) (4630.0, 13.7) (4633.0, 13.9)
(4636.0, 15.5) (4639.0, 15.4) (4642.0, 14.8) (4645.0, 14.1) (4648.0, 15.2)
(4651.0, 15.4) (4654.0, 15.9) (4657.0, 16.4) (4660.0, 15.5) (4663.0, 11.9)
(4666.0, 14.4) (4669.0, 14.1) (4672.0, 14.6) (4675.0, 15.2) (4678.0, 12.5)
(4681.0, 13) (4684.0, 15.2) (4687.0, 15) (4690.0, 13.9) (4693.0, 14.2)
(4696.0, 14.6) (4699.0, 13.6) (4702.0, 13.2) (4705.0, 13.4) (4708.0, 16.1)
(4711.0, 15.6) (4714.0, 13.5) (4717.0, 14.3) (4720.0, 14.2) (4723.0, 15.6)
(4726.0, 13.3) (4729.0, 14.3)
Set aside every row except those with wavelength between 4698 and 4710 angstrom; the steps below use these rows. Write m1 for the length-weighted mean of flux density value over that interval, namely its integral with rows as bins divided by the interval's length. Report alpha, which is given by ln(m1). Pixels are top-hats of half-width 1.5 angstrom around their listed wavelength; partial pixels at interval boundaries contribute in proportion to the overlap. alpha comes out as 2.65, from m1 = 14.2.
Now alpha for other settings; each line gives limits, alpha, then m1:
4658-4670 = 2.64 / 14.1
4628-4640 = 2.68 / 14.5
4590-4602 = 2.75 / 15.6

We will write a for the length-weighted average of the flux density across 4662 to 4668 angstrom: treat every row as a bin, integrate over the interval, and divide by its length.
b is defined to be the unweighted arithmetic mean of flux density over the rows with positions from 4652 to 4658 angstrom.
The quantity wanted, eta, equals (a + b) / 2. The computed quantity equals 14.7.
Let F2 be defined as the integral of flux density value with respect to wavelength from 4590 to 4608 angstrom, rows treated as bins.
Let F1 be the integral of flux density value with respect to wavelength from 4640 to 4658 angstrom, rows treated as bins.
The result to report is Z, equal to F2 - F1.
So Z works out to 4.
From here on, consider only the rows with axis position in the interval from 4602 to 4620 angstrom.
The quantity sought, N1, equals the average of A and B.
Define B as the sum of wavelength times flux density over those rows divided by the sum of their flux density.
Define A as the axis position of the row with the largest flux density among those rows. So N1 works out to 4606.3 angstrom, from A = 4603.0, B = 4609.7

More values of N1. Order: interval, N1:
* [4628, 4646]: 4636.8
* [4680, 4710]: 4701.3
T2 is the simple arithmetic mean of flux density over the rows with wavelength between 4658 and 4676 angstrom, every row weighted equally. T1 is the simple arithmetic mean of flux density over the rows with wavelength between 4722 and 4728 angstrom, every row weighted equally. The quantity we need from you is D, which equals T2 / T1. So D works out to 0.99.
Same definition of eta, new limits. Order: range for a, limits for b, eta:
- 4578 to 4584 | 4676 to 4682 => 13.0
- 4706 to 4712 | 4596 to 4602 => 15.7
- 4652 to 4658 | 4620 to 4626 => 15.1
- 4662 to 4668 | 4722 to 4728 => 13.9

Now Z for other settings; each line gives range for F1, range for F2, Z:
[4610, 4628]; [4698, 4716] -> 33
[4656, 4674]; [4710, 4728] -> -1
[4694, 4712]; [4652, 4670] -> 6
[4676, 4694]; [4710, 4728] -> 7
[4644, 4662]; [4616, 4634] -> -37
